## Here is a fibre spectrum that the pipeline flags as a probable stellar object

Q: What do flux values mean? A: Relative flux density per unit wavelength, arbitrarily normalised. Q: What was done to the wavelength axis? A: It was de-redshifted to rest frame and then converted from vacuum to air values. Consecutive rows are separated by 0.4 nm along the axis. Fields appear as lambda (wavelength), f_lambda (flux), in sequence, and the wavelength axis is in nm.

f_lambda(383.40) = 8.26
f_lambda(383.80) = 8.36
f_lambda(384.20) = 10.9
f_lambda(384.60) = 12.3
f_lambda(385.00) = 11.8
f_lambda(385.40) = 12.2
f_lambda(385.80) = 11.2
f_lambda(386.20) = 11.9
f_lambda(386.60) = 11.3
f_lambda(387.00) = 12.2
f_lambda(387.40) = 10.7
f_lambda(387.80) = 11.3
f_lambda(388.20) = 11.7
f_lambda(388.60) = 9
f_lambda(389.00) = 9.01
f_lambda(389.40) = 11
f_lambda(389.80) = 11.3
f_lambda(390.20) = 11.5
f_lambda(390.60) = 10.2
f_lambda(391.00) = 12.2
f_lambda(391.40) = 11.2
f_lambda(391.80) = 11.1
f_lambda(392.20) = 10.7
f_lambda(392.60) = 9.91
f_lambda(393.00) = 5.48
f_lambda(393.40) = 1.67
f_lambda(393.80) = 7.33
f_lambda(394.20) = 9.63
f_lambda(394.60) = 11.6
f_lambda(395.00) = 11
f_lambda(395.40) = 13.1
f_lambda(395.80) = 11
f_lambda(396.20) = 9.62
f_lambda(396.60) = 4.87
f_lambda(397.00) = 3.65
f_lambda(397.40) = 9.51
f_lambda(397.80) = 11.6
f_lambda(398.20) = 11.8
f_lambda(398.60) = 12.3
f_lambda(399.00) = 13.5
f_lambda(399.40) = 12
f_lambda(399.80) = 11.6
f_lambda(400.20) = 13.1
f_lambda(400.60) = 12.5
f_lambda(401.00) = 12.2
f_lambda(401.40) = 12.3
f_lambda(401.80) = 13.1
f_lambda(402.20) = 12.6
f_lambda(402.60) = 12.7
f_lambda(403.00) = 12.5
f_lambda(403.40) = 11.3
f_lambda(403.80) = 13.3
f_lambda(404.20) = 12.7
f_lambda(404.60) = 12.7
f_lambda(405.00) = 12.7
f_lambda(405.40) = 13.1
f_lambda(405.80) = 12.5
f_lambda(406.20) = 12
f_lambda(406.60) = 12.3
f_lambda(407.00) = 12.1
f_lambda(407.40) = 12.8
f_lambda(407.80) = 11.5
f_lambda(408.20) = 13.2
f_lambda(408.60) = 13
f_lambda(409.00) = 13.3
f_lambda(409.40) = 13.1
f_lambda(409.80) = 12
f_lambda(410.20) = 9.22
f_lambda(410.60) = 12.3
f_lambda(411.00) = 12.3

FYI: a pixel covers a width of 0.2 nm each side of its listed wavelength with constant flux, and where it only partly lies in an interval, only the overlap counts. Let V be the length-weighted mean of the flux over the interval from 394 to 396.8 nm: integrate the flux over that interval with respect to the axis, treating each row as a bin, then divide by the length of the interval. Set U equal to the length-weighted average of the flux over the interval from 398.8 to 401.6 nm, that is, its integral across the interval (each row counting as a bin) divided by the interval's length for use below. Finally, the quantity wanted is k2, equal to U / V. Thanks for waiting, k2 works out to 1.23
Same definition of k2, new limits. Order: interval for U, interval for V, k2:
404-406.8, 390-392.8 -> 1.15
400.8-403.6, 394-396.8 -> 1.22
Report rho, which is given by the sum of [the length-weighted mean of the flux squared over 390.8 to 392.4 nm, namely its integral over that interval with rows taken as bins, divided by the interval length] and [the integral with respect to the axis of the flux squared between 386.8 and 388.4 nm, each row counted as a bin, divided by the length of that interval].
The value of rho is 260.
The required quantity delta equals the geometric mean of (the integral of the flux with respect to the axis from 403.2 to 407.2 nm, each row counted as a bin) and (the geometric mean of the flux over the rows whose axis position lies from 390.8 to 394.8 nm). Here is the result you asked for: 20.1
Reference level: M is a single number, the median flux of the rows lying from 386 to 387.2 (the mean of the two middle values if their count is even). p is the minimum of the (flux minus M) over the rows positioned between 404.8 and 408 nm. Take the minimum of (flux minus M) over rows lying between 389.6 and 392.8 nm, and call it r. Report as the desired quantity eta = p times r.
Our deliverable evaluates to 0.8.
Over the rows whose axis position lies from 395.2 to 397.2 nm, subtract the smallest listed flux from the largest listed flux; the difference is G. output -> 9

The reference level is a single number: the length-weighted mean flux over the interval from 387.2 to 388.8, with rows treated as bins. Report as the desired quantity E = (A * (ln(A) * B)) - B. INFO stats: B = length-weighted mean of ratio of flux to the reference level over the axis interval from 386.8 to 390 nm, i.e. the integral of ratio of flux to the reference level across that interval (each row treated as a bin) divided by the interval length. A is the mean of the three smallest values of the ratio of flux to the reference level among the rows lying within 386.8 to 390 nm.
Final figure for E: -1.11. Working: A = 0.9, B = 1.01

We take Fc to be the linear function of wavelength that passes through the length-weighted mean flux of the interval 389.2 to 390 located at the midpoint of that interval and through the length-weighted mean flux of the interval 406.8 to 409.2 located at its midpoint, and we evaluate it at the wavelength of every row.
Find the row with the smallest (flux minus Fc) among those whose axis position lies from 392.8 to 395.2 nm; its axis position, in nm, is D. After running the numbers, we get 393.40 nm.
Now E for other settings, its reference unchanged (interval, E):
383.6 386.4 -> -1.10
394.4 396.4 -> -1.07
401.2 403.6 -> -1.01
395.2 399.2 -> -1.25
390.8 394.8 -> -1.16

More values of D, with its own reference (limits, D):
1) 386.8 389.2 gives 389.00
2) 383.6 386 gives 383.80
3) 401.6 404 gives 403.40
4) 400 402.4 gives 401.00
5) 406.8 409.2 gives 407.80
